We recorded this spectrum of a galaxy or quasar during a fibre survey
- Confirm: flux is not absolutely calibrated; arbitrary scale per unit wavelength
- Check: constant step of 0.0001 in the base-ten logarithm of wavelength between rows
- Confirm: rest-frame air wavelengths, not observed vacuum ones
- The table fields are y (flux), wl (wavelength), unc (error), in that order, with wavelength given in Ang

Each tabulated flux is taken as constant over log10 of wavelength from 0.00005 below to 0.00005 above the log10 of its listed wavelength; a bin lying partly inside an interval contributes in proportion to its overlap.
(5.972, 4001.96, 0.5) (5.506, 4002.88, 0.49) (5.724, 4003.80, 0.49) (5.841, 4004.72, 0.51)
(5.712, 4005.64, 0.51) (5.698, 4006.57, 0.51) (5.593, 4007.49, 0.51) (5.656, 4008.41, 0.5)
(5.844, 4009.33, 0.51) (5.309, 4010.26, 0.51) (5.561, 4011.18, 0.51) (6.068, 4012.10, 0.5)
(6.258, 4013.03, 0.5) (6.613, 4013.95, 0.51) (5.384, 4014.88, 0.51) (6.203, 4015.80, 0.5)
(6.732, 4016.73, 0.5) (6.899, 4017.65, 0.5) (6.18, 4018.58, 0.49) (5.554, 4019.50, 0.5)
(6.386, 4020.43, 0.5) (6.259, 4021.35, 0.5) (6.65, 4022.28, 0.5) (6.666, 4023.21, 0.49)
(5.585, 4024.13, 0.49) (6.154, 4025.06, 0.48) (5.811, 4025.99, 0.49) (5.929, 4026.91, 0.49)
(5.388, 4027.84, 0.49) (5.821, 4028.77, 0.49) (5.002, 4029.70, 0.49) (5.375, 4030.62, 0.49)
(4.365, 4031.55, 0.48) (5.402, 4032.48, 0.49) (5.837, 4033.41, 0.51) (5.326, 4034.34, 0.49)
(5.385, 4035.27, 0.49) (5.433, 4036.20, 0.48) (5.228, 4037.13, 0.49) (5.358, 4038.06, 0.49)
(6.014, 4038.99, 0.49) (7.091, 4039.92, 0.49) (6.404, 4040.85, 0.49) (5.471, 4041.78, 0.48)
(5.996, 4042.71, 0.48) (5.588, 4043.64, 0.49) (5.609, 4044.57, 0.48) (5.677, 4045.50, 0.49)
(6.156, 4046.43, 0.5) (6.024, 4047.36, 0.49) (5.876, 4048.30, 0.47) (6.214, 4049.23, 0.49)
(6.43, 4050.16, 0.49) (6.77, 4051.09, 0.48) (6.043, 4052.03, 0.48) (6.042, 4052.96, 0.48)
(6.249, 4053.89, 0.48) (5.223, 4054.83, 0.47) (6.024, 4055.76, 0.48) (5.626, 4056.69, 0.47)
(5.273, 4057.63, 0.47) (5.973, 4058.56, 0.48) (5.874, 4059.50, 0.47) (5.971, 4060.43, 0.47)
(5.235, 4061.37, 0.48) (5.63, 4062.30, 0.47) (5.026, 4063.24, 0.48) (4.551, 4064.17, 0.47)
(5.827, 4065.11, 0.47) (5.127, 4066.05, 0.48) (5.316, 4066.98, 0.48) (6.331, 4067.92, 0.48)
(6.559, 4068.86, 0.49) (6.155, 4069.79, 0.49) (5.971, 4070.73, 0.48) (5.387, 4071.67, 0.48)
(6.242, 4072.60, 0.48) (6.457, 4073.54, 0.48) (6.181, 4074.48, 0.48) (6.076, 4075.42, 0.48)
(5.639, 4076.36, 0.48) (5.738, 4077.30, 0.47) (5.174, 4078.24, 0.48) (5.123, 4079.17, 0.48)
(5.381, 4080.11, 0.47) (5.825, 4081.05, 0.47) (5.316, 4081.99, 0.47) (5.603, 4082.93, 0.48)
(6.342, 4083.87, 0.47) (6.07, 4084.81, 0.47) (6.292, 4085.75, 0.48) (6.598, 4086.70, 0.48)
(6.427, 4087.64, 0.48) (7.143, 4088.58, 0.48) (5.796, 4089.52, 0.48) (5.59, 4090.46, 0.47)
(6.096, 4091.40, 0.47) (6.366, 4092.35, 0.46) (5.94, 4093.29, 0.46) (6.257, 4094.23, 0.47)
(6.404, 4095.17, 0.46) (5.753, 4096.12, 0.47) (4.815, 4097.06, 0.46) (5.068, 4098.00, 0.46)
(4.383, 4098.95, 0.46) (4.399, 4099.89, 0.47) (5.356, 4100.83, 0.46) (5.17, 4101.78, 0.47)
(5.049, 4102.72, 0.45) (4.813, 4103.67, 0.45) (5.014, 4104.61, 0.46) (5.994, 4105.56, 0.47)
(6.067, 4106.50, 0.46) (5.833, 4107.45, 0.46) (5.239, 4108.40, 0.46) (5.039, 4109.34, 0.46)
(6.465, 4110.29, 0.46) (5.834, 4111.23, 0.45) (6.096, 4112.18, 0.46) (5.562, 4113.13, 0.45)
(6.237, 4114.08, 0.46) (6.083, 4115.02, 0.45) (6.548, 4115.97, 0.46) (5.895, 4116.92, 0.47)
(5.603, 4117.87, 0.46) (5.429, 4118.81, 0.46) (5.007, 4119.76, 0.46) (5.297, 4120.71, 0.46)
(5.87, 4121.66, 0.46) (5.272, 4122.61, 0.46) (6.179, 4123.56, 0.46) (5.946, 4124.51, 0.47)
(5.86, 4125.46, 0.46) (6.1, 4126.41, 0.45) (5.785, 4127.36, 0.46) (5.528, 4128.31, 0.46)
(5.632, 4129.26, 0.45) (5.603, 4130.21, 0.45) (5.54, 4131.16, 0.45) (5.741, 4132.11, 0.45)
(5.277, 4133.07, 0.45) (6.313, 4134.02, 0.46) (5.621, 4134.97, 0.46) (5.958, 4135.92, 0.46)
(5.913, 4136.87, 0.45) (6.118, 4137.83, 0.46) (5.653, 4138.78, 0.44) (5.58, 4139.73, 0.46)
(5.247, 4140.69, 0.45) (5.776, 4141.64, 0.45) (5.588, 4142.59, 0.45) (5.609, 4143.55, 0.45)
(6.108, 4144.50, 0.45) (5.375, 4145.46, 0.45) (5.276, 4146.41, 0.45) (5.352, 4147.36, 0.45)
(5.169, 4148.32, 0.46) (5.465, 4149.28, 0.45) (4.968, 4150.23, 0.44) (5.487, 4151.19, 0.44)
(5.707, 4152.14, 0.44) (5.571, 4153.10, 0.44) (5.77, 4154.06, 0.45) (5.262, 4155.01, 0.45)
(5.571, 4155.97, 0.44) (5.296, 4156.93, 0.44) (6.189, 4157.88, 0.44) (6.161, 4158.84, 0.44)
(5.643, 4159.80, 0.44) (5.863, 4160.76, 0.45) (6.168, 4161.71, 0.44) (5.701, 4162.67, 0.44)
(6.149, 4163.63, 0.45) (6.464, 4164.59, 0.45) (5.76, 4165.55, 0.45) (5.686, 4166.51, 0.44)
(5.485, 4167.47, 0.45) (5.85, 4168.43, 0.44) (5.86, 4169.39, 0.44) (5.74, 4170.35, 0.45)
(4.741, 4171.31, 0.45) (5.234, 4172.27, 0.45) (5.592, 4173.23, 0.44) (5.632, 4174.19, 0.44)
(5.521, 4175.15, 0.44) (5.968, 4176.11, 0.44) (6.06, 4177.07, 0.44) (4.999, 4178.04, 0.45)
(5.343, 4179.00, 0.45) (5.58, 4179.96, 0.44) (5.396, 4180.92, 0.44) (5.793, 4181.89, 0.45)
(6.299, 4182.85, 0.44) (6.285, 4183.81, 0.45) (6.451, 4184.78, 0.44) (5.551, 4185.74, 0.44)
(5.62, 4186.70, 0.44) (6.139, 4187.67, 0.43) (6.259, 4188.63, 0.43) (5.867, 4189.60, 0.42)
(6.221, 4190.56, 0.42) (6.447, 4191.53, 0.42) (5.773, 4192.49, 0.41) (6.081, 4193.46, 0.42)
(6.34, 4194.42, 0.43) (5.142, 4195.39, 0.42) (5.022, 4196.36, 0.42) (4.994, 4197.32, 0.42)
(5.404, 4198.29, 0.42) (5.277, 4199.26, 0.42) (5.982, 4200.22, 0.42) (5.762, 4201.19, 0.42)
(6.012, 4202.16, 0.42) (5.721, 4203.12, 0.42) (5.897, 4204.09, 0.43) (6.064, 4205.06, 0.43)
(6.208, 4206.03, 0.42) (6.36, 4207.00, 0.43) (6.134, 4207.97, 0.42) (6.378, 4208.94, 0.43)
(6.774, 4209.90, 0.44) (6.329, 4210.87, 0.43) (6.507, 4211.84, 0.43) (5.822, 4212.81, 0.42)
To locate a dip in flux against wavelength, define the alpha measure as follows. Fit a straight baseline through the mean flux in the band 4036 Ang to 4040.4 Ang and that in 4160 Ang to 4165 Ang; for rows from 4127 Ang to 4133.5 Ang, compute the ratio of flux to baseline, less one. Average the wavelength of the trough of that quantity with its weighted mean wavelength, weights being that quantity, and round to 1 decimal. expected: 4131.8 Ang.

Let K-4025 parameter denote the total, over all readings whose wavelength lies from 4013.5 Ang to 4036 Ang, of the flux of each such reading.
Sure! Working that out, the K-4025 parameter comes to 141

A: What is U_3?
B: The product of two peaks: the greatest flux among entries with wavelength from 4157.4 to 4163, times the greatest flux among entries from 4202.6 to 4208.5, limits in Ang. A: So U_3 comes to 39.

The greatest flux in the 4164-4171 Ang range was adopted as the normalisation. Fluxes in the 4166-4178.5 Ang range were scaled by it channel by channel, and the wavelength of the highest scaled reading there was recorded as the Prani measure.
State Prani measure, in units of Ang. 4177.07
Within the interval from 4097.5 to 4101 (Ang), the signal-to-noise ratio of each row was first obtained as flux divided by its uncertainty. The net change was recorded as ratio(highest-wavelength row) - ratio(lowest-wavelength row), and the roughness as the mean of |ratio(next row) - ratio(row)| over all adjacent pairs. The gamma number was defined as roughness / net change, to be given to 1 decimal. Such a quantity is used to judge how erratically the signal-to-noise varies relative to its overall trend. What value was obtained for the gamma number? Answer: 2.1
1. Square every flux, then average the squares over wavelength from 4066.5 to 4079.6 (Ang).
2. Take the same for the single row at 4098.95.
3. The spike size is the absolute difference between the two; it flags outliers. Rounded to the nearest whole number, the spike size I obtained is 16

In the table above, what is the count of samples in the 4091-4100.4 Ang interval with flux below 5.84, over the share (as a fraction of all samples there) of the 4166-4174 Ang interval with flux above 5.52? 8.0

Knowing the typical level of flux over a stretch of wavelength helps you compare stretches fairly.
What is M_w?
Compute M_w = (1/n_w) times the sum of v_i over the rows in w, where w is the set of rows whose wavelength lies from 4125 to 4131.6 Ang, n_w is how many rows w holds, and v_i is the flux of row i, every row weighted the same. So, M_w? 5.7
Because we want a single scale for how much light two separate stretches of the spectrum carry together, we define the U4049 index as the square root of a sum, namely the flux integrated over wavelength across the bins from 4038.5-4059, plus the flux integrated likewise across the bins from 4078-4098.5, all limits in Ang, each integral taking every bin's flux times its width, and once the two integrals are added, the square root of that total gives 15.6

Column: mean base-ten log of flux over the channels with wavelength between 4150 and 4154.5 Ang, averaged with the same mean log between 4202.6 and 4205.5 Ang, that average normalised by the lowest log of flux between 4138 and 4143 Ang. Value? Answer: 1.05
